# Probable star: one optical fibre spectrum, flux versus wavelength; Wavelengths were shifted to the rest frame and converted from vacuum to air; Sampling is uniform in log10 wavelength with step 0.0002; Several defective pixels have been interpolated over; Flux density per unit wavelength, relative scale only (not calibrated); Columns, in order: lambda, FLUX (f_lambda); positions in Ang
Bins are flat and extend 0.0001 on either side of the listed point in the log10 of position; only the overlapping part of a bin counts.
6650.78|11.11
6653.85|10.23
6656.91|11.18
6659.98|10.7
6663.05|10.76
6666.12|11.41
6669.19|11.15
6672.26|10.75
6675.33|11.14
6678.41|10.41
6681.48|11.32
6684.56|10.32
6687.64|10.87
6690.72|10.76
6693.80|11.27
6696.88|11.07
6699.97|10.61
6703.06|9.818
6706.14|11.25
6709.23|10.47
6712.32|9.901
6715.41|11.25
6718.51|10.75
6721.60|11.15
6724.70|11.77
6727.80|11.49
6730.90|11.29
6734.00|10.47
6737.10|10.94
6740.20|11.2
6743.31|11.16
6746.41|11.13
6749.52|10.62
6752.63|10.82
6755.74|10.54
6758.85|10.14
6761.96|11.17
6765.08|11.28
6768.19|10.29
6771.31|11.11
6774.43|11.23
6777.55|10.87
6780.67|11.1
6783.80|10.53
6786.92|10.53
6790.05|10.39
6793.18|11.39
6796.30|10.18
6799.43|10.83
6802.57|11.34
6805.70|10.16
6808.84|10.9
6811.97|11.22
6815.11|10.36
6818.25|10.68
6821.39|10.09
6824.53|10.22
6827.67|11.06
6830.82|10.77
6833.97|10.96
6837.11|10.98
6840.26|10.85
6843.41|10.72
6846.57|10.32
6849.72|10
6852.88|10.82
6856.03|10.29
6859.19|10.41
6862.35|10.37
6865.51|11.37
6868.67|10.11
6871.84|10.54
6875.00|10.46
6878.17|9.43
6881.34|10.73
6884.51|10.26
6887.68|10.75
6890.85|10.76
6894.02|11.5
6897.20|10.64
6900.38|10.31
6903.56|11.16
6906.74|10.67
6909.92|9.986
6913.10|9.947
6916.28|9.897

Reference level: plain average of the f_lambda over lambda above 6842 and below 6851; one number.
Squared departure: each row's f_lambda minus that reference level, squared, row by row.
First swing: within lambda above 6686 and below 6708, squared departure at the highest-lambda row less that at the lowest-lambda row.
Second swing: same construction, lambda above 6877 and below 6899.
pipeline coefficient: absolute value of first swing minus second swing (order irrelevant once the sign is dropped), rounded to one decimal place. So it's 1.3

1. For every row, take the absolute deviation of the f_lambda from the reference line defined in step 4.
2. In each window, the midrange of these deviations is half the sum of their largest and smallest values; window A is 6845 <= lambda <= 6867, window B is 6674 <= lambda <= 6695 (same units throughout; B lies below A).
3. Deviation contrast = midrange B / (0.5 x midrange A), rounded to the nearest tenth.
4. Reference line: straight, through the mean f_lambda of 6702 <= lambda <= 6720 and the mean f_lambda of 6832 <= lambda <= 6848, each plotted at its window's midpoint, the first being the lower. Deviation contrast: 2.2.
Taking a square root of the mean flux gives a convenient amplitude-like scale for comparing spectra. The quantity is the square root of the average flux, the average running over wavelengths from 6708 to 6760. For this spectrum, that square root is 3.30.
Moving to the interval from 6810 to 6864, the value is 3.26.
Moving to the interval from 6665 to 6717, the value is 3.29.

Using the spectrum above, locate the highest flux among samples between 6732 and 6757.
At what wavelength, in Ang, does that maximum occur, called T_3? 6740.20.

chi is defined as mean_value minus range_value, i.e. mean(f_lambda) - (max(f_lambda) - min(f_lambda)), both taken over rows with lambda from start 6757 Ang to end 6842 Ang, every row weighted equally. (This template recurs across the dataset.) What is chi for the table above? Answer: 9.5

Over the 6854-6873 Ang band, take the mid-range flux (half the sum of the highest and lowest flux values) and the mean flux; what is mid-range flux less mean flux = 0.22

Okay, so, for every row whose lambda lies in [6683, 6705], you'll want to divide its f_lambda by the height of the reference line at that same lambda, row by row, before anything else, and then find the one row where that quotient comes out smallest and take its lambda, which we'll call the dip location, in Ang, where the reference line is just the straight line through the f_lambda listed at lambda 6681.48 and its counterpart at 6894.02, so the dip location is 6703.06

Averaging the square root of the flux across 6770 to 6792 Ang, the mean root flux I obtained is 3.29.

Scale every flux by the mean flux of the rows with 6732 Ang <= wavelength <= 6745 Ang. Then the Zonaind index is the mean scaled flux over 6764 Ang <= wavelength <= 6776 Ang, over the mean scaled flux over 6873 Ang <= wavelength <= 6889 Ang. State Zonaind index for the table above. 1.06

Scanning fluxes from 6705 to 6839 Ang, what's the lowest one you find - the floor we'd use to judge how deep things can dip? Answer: 9.901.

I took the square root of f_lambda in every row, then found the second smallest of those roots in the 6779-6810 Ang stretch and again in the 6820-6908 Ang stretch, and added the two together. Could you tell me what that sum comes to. 6.35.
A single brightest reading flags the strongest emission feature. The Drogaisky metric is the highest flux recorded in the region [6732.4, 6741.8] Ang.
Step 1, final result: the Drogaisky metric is 11.2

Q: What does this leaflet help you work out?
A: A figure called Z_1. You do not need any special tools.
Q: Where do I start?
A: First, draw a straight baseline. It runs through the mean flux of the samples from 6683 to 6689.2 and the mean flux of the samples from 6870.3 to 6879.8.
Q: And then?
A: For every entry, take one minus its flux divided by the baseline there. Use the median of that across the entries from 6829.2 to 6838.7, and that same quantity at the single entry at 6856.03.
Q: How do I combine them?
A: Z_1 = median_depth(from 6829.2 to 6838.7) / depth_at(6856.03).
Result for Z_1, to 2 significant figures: 7.1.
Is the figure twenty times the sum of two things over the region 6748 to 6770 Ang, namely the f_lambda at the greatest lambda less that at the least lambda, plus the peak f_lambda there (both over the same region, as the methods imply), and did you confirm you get 219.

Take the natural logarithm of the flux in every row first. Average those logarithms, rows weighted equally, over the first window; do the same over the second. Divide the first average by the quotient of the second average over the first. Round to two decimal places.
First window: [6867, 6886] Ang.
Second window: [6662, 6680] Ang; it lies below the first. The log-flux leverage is 2.26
